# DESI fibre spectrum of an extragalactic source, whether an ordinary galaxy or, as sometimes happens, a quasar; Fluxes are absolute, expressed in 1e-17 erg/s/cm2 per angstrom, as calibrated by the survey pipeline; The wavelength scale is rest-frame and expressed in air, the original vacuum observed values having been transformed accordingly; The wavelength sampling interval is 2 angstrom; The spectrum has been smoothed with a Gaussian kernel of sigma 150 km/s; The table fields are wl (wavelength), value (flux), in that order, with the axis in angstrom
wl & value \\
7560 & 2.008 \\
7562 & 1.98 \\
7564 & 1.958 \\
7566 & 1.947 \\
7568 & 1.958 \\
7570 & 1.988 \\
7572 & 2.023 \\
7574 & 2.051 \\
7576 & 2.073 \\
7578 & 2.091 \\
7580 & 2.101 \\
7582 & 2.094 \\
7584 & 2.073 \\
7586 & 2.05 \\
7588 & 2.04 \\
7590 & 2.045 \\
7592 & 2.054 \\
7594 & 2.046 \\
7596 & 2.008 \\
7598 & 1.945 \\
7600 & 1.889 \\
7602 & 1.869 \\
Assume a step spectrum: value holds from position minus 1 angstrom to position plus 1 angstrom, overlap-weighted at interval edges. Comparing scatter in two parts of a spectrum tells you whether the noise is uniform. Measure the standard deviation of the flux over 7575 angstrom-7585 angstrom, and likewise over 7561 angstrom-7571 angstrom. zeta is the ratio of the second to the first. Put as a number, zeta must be 1.3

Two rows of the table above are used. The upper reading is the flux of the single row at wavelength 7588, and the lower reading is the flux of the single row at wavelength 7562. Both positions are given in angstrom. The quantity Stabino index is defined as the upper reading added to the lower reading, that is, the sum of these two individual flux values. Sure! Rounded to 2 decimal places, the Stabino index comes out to 4.02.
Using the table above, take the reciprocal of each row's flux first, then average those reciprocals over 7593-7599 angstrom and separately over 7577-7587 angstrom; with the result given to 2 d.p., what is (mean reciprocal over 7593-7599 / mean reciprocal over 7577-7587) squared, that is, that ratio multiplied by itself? 1.08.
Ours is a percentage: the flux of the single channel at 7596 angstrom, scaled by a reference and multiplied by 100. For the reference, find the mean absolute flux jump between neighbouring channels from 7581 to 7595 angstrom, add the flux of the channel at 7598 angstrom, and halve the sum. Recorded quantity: 205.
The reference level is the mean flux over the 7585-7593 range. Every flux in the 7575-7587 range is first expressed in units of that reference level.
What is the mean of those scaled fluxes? 1.02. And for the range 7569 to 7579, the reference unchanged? 1.00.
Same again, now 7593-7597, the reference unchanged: 0.99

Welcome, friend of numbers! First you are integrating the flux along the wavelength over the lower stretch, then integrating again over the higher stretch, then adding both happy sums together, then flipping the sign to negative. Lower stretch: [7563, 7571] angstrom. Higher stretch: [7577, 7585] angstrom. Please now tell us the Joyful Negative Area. -32.4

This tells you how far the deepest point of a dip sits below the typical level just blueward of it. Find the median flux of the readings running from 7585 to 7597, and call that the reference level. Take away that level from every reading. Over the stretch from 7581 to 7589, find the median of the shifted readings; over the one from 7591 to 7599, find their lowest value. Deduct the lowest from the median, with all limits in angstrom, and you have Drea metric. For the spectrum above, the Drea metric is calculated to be 0.12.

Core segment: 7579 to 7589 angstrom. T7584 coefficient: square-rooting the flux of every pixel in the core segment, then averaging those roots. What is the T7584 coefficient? 1.439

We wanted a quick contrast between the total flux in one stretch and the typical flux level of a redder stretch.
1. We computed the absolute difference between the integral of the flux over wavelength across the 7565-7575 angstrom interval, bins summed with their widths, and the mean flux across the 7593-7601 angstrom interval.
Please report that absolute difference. 18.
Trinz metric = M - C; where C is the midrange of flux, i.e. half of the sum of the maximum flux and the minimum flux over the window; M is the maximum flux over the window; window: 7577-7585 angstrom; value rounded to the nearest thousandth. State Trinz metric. 0.014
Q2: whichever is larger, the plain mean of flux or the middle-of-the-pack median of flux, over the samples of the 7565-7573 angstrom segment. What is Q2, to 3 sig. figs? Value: 1.98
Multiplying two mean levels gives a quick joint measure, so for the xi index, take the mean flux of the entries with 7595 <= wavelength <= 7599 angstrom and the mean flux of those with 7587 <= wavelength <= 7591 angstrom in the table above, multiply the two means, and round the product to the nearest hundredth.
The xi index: 4.04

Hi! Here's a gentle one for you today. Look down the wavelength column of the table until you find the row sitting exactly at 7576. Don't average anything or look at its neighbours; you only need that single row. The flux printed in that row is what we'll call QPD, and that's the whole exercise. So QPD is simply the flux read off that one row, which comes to 2.073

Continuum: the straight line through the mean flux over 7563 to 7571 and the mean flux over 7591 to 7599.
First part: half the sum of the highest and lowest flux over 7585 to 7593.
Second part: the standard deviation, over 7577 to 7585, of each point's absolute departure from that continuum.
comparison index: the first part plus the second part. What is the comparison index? 2.06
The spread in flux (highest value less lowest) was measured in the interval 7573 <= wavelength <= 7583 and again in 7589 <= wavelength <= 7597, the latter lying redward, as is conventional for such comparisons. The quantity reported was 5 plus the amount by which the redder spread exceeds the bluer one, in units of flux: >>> 5.00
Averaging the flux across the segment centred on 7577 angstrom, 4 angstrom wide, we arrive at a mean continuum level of 2.08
